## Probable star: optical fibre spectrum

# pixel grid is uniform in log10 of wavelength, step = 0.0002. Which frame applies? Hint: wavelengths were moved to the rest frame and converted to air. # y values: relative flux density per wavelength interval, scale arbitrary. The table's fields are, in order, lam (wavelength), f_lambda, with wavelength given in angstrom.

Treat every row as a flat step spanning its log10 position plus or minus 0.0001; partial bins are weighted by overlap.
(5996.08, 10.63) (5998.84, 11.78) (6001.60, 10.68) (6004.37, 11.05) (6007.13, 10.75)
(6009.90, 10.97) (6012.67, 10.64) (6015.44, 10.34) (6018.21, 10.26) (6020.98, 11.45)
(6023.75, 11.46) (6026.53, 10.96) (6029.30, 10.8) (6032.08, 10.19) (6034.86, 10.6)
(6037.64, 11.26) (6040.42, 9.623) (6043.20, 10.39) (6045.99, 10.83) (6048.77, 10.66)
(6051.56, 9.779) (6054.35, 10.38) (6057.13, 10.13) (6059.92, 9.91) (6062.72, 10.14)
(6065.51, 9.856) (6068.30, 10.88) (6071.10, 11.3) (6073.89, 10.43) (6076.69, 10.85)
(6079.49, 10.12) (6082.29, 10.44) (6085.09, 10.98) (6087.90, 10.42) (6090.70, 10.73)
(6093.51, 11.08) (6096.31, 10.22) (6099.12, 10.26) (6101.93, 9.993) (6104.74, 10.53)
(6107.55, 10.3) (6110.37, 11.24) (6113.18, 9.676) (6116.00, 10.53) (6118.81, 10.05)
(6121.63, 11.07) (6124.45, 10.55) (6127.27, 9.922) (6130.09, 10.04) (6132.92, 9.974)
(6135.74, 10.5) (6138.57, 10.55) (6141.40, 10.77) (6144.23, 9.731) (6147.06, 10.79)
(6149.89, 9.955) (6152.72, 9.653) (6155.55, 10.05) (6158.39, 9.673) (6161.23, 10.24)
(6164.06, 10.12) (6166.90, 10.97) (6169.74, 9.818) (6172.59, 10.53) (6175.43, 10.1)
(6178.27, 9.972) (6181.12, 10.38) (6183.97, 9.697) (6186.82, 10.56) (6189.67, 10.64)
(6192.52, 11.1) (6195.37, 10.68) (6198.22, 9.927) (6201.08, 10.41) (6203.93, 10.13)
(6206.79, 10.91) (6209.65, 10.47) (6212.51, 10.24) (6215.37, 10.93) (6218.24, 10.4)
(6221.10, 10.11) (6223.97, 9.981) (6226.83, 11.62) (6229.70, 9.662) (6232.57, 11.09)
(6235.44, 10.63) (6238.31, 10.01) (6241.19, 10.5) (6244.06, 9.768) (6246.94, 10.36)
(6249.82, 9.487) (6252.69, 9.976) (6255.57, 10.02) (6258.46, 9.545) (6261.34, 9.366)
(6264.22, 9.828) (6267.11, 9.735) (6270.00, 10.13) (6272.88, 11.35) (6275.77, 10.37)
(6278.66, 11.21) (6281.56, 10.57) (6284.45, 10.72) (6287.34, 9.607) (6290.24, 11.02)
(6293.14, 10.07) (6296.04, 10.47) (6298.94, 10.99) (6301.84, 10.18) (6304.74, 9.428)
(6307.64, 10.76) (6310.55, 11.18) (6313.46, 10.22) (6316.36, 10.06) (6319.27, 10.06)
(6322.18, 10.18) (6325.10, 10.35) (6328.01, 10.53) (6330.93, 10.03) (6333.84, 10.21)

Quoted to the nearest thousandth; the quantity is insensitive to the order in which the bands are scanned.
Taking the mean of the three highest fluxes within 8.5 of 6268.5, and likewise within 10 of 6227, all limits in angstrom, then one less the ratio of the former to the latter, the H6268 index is 0.045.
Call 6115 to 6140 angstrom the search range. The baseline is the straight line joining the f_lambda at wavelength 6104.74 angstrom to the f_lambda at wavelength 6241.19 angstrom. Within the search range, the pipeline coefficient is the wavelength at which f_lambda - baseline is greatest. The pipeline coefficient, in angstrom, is 6121.63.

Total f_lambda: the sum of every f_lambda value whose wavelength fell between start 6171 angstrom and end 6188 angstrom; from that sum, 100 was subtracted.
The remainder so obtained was -38.8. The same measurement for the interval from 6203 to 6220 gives -36.9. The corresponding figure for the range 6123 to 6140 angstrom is -38.5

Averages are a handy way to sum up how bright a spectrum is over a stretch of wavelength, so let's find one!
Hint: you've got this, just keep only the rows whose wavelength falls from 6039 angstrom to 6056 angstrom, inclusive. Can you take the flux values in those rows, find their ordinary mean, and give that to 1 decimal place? 10.3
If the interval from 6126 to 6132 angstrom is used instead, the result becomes 10.0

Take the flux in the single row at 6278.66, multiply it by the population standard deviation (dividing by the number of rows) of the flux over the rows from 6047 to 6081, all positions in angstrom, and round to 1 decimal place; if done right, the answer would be 5.1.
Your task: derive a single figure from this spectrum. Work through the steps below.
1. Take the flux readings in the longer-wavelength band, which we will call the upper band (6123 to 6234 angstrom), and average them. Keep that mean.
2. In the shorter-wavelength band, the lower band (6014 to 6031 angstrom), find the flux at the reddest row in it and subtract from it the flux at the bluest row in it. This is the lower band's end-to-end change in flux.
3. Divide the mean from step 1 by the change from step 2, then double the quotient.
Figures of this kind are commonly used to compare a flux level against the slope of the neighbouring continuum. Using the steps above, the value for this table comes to 45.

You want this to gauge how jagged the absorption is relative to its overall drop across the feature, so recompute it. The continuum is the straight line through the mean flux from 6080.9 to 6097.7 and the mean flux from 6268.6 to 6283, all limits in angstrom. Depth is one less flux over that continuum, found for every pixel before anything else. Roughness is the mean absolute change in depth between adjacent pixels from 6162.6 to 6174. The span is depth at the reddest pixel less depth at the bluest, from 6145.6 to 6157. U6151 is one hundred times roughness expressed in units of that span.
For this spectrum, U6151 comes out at 122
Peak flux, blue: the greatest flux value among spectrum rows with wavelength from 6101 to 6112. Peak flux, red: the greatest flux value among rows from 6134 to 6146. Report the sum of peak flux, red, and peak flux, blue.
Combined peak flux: 22.01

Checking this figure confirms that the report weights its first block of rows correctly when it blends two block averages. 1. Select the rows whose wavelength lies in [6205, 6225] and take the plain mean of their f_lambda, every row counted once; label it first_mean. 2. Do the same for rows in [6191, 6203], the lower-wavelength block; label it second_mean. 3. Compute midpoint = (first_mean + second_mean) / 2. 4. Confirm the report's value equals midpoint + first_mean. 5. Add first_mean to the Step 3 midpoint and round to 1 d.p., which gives 20.9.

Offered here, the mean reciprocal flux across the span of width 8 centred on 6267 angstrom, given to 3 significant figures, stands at 0.101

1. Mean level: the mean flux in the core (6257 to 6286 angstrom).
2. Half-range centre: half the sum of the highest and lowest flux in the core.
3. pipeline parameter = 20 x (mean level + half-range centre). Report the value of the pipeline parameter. 413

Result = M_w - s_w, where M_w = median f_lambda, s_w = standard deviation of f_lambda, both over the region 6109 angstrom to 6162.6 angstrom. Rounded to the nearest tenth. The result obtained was 9.6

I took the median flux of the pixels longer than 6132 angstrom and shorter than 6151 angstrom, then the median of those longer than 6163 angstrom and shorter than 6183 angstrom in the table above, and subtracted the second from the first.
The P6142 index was 0.38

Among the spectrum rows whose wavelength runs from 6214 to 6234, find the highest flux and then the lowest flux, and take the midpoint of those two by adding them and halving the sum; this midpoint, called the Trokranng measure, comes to 10.64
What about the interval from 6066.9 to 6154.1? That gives 10.48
